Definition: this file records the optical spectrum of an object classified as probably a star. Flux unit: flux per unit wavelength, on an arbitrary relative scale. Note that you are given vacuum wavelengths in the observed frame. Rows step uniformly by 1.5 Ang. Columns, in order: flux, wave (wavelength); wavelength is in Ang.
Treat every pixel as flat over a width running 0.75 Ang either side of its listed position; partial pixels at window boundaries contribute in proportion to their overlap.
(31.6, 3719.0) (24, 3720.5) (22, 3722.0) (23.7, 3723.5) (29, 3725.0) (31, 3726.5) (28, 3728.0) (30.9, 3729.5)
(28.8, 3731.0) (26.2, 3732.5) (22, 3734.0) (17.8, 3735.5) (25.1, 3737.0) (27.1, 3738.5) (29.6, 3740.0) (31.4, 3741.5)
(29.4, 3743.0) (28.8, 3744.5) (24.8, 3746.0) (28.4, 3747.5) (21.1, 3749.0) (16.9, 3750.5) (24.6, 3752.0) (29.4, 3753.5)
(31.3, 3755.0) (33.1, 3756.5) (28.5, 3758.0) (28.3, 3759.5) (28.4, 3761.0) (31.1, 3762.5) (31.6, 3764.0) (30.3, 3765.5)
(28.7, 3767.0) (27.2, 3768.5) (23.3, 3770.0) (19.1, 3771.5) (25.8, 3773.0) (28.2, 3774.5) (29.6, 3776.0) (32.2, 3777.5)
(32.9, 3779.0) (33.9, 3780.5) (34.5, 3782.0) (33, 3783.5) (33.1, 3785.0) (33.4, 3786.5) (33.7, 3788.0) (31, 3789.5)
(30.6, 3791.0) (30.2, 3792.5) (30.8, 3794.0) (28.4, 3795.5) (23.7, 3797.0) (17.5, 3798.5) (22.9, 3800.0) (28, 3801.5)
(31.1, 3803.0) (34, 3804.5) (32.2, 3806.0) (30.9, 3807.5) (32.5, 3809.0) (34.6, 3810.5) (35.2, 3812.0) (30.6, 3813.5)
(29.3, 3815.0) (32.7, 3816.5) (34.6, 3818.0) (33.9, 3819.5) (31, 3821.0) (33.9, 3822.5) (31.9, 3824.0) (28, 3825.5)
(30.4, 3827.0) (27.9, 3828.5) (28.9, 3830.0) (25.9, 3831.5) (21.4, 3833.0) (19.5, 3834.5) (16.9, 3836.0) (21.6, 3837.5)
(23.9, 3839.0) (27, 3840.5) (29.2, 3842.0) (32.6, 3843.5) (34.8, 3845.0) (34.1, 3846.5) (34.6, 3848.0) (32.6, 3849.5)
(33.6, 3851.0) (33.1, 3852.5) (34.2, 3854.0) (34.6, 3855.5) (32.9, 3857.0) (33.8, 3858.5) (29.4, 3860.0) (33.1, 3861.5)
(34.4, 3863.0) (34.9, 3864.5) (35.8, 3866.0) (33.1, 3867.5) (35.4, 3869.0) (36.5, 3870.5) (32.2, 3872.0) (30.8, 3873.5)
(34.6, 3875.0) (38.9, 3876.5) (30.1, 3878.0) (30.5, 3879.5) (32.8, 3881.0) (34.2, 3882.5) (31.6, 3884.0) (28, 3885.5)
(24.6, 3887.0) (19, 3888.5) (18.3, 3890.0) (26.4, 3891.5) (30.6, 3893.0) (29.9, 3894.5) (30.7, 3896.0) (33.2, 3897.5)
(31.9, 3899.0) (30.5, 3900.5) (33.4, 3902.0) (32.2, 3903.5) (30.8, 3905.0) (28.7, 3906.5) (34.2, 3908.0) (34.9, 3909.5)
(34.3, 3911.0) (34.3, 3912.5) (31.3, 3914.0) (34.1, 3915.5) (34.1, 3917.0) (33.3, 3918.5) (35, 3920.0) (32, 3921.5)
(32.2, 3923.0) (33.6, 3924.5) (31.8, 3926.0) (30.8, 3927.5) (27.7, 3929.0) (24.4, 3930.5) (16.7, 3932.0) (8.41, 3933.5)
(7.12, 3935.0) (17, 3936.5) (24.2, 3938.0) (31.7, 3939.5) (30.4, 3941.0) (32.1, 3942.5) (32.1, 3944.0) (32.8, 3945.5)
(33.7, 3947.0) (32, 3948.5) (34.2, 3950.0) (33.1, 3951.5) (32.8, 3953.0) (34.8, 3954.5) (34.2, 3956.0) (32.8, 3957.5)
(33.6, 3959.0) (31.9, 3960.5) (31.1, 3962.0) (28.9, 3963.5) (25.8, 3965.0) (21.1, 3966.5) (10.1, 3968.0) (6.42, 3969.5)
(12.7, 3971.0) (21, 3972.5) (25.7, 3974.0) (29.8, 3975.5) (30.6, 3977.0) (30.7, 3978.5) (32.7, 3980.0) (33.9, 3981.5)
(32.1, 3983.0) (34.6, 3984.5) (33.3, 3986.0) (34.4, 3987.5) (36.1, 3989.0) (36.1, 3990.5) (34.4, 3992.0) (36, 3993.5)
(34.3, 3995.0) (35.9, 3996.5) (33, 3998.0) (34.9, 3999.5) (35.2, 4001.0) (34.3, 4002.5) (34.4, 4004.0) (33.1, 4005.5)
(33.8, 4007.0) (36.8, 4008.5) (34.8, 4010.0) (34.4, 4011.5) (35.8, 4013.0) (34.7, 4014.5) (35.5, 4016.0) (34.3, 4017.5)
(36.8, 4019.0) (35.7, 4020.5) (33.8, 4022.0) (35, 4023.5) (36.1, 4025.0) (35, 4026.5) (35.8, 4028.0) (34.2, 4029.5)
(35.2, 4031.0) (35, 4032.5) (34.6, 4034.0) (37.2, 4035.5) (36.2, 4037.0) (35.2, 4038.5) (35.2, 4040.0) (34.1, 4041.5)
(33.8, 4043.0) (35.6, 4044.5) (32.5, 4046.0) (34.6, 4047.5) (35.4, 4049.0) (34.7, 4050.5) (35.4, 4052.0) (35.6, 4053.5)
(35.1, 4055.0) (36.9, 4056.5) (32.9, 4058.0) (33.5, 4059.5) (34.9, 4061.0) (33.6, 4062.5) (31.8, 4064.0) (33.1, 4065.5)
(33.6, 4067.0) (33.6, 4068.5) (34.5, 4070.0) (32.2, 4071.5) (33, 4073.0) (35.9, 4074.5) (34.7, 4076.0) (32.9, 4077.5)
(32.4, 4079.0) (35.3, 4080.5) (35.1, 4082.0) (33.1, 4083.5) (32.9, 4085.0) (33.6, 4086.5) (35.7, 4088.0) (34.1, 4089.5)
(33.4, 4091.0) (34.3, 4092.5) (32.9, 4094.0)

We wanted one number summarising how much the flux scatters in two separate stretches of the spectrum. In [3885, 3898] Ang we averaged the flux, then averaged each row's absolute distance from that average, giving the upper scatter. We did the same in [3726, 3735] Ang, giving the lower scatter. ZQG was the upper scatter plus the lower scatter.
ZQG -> 6.6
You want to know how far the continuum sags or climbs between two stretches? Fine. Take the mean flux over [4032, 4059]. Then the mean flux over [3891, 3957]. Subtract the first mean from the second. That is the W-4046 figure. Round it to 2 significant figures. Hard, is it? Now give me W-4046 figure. -4.9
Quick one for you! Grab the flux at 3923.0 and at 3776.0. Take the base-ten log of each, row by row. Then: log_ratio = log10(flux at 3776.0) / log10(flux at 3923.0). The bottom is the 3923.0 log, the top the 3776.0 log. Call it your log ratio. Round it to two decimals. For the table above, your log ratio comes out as 0.98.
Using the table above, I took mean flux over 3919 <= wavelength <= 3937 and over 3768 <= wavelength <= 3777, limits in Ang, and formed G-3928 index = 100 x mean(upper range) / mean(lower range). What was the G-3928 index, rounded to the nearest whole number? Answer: 97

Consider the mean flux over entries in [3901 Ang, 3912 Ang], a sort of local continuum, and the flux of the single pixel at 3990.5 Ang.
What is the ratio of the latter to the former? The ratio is 1.11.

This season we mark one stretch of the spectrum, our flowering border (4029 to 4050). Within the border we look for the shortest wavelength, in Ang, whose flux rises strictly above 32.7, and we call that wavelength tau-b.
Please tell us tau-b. 4029.5 Ang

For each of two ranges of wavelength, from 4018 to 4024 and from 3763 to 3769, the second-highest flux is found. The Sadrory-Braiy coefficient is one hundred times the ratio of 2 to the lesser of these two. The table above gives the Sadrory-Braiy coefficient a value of 6.6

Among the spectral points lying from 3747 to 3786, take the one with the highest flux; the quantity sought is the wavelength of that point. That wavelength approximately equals 3782.0 Ang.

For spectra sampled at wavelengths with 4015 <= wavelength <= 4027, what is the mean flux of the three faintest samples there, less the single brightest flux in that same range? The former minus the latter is -2.4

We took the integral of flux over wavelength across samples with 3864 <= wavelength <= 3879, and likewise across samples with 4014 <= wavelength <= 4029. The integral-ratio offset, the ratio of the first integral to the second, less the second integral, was -528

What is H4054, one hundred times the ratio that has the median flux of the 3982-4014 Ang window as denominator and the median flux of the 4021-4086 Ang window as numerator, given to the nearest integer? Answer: 101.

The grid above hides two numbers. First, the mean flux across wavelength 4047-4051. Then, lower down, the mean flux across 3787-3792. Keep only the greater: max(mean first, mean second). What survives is 34.9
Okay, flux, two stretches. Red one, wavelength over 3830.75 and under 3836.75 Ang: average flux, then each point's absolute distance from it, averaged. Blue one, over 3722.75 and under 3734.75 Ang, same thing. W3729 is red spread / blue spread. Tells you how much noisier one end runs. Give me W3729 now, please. 1.0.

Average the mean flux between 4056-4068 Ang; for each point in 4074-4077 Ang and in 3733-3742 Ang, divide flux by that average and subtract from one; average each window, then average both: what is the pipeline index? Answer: 0.10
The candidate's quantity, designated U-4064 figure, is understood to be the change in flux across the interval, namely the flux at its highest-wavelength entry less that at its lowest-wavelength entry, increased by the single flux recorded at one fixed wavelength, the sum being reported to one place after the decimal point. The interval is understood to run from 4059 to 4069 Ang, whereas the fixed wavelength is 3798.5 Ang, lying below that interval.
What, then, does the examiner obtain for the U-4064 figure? 17.6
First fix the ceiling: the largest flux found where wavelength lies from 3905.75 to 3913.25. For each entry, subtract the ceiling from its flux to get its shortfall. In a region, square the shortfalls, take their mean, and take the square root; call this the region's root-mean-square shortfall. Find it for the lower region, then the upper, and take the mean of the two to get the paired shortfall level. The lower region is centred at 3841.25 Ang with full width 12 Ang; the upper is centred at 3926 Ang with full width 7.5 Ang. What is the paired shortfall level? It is 7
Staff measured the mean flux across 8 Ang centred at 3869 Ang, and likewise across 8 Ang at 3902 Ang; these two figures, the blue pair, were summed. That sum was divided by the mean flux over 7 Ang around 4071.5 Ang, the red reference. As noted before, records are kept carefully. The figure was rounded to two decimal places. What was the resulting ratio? 1.96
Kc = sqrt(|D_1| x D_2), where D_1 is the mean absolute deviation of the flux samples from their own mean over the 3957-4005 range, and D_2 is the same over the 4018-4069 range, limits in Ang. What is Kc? 2.3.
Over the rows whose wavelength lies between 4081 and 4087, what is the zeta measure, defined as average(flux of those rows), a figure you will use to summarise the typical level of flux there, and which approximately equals 34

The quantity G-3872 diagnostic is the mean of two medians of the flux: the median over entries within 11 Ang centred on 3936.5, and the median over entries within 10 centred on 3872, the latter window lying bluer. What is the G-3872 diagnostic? 26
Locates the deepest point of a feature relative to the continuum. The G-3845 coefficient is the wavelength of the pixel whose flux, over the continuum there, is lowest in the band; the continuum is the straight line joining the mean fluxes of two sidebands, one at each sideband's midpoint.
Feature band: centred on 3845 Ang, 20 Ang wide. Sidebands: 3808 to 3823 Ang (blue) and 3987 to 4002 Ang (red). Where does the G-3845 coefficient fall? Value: 3836.0 Ang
